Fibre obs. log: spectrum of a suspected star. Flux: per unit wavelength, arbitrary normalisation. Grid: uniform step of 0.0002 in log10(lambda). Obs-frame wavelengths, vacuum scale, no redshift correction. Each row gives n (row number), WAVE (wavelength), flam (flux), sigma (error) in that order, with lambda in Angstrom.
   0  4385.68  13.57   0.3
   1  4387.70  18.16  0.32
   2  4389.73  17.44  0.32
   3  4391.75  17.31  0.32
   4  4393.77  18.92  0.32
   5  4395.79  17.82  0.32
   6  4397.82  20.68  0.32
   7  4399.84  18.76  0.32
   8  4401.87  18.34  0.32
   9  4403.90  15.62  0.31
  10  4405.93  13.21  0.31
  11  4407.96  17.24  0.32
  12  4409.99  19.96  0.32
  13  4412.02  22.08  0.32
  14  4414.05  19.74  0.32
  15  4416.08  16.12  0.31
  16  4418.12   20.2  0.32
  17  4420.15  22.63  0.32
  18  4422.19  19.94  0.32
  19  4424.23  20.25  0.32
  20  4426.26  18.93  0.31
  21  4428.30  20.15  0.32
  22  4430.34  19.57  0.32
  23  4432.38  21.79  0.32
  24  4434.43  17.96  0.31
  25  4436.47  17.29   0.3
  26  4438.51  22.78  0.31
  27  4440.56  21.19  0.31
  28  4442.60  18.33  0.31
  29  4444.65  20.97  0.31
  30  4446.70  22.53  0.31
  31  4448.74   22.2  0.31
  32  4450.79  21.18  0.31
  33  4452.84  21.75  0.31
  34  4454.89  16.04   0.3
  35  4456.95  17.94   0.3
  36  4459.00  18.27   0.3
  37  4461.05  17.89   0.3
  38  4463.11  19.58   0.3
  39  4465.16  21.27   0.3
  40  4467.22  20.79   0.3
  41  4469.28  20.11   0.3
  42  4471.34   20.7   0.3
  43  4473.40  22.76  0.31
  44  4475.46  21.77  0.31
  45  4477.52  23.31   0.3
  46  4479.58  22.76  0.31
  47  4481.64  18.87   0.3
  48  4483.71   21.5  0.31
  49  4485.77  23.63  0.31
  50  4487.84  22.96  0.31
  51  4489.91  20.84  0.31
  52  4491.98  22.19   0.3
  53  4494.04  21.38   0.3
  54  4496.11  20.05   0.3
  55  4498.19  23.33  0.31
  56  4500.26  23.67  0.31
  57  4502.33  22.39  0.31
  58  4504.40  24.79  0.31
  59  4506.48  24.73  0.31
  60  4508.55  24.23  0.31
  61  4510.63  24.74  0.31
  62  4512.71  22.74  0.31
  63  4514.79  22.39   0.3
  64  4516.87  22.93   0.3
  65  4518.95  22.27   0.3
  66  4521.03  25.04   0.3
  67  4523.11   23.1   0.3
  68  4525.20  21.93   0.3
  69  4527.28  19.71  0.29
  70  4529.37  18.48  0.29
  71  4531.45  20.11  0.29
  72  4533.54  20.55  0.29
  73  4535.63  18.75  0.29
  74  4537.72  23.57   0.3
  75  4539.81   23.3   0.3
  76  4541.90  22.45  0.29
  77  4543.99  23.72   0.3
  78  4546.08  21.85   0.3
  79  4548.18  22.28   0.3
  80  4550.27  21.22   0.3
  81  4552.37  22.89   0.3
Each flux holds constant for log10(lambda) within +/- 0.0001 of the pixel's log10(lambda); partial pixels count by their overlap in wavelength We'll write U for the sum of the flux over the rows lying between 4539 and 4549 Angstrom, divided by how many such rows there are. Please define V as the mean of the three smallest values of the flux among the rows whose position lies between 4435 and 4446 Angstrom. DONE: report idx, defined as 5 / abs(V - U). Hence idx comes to 1.3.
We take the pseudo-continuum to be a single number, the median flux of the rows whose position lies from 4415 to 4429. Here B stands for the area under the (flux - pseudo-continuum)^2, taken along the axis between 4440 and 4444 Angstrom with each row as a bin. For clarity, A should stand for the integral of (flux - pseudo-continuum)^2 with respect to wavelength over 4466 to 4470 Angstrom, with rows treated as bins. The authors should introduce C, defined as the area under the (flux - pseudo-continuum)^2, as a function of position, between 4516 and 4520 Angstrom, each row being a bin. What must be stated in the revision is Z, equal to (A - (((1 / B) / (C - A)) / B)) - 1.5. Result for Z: 0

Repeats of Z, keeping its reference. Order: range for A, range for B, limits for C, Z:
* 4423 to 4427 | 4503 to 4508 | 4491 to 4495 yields 1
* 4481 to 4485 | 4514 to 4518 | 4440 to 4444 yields 8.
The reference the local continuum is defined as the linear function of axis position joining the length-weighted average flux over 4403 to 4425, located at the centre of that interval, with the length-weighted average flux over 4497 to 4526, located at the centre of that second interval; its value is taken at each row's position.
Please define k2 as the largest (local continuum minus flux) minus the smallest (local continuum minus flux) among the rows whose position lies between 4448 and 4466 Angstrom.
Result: 6.5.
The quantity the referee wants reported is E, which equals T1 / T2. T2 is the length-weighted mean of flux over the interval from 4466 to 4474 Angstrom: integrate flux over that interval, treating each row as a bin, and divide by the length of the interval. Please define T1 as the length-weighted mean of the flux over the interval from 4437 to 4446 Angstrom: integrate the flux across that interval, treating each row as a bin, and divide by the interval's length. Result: 0.99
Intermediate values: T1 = 20.7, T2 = 21.0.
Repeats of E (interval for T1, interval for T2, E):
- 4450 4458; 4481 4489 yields 0.88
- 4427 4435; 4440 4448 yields 0.96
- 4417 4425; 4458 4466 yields 1.08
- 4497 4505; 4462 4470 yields 1.15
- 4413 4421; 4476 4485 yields 0.91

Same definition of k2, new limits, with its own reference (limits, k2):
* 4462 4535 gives 7.5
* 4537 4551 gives 2.9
